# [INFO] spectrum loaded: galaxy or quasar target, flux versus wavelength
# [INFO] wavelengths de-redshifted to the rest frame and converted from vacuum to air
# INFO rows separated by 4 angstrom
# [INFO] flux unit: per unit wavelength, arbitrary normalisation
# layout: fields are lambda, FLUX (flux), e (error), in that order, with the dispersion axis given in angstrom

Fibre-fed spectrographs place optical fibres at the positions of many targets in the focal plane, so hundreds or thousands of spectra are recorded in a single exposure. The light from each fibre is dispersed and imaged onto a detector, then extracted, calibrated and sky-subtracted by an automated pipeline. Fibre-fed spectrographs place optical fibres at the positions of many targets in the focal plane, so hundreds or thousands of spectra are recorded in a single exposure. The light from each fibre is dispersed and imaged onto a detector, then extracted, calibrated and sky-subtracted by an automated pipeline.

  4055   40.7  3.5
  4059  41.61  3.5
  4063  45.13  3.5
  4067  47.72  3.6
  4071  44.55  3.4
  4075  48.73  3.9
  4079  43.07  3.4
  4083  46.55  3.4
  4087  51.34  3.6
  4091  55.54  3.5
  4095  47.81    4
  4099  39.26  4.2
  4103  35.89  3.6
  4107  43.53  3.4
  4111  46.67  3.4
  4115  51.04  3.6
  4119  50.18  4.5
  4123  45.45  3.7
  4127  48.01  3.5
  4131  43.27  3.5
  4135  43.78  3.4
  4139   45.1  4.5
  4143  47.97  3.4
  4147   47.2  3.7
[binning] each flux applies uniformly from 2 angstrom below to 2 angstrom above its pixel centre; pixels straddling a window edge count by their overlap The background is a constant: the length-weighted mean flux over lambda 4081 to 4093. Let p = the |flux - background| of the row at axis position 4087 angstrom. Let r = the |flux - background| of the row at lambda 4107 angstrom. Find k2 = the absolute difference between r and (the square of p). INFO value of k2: 8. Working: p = 0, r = 7.6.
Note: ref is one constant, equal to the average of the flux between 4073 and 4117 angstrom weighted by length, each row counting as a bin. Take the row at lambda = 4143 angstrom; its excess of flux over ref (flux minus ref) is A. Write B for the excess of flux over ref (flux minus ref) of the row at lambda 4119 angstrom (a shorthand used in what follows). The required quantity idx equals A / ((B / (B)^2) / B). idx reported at 25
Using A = 1.7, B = 3.9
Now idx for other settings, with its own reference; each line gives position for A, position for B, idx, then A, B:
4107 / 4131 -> -26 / -2.8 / -3.0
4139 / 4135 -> -8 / -1.2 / -2.5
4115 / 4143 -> 13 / 4.7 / 1.7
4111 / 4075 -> 2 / 0.4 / 2.4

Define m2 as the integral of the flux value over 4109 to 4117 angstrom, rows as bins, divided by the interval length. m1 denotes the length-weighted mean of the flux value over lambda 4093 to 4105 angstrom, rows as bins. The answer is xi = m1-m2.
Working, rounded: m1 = 41.0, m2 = 48.9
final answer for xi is -8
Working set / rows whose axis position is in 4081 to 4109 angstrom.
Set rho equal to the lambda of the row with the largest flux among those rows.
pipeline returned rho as 4091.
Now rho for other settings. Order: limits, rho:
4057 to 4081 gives 4075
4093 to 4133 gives 4115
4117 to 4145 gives 4119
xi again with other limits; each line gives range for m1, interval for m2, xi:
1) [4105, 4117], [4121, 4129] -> 0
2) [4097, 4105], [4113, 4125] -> -11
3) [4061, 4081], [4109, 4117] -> -3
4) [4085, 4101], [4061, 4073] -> 3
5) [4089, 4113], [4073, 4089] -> -3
